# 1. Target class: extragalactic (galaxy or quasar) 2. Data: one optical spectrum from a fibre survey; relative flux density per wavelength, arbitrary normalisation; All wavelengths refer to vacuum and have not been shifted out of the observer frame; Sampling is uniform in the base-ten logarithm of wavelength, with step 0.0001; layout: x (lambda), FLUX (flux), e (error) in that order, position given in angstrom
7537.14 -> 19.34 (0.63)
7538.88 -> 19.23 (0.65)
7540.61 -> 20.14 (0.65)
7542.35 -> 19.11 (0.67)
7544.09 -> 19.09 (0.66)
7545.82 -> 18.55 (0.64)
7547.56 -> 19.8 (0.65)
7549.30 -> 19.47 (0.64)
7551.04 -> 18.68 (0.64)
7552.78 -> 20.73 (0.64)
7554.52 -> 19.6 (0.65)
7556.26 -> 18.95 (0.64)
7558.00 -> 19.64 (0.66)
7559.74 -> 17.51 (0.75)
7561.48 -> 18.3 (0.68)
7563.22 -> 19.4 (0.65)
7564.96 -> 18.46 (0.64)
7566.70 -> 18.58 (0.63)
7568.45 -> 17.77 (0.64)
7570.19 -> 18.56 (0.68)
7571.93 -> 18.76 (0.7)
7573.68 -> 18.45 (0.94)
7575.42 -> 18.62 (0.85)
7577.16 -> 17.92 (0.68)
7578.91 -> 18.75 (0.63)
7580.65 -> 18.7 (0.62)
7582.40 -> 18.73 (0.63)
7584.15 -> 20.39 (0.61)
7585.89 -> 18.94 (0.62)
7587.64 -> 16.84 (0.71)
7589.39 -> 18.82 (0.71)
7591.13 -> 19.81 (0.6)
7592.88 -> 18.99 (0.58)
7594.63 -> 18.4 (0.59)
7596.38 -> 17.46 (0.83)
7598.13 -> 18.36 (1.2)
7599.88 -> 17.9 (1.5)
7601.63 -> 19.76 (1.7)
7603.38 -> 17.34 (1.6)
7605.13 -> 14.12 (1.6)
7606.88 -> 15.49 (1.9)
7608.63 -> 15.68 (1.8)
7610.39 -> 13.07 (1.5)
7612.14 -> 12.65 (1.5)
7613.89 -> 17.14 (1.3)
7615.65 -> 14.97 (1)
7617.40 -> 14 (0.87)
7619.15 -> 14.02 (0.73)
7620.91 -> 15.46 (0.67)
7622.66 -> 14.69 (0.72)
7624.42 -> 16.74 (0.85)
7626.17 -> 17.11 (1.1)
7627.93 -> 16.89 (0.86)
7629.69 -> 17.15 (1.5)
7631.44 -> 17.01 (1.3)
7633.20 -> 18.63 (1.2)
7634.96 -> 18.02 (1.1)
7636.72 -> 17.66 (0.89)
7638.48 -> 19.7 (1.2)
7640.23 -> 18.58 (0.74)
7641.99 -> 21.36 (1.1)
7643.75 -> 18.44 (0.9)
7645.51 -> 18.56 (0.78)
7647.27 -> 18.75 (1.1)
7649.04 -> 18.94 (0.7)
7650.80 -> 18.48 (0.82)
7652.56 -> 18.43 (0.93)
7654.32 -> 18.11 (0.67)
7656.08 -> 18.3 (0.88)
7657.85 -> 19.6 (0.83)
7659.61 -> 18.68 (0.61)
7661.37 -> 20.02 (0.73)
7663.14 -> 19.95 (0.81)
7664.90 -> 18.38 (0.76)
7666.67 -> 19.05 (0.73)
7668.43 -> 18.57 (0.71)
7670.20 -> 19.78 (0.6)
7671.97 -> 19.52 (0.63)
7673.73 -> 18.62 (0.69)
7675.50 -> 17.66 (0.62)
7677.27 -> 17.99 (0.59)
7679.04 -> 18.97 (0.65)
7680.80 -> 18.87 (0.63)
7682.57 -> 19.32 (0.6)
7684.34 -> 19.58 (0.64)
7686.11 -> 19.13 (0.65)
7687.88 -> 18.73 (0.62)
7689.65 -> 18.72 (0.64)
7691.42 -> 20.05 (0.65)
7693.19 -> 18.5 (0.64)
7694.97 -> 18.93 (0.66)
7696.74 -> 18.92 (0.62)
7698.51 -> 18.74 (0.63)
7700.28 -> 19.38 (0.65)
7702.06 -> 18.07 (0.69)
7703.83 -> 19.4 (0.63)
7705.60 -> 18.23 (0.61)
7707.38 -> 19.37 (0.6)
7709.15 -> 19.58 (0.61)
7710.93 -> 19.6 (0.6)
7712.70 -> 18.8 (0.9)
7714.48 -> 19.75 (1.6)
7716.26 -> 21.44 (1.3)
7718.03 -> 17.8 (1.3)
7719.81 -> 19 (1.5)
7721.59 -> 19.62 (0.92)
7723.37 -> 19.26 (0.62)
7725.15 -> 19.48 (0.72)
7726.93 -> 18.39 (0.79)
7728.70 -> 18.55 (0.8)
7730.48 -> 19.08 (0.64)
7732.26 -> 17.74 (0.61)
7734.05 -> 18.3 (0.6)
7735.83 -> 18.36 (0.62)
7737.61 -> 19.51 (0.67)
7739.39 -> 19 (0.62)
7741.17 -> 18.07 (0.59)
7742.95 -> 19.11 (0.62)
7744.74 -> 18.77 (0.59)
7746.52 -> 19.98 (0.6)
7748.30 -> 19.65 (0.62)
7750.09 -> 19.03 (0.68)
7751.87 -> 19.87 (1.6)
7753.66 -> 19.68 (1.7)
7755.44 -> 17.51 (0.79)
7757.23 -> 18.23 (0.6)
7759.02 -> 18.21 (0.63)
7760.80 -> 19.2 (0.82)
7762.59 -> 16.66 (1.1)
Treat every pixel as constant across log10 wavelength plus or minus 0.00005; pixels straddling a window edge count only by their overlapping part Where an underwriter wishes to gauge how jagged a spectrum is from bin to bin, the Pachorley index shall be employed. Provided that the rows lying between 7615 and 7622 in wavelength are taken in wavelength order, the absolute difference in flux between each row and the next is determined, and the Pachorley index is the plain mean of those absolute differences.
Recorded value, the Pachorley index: 0.81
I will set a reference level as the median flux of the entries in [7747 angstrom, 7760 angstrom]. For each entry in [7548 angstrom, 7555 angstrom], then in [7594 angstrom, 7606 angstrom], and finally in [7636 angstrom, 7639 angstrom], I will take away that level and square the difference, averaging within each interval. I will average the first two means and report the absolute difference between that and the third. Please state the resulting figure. 1.6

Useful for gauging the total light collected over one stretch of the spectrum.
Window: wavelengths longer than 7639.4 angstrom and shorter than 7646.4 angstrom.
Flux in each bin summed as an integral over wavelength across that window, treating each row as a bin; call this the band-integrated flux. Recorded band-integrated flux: 135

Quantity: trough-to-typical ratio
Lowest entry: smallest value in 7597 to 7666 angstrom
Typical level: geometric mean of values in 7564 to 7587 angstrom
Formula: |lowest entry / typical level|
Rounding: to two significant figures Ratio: 0.68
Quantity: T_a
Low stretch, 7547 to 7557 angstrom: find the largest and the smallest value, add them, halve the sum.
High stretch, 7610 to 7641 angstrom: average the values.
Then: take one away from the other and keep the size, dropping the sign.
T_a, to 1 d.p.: 3.4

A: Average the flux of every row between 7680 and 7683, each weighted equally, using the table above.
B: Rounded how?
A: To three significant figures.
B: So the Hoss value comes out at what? 19.1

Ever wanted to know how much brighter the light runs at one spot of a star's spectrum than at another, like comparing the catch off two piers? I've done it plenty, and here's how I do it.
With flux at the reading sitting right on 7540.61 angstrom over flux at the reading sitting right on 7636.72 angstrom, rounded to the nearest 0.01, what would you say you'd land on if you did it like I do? 1.14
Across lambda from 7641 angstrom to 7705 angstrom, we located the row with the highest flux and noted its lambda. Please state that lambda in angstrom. 7641.99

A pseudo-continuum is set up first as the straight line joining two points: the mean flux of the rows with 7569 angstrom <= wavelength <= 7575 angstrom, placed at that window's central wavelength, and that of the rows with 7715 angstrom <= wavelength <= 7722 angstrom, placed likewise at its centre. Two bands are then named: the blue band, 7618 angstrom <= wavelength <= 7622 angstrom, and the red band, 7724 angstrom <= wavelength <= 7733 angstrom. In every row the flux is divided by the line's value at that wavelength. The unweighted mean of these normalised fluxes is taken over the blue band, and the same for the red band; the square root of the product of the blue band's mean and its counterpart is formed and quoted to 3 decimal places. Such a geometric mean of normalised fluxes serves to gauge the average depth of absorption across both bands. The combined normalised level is 0.864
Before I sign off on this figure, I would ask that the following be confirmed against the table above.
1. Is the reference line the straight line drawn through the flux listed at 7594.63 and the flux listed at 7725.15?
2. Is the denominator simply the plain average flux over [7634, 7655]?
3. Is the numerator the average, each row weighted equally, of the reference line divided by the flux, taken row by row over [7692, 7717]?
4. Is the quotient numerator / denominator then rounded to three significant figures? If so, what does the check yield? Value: 0.0537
